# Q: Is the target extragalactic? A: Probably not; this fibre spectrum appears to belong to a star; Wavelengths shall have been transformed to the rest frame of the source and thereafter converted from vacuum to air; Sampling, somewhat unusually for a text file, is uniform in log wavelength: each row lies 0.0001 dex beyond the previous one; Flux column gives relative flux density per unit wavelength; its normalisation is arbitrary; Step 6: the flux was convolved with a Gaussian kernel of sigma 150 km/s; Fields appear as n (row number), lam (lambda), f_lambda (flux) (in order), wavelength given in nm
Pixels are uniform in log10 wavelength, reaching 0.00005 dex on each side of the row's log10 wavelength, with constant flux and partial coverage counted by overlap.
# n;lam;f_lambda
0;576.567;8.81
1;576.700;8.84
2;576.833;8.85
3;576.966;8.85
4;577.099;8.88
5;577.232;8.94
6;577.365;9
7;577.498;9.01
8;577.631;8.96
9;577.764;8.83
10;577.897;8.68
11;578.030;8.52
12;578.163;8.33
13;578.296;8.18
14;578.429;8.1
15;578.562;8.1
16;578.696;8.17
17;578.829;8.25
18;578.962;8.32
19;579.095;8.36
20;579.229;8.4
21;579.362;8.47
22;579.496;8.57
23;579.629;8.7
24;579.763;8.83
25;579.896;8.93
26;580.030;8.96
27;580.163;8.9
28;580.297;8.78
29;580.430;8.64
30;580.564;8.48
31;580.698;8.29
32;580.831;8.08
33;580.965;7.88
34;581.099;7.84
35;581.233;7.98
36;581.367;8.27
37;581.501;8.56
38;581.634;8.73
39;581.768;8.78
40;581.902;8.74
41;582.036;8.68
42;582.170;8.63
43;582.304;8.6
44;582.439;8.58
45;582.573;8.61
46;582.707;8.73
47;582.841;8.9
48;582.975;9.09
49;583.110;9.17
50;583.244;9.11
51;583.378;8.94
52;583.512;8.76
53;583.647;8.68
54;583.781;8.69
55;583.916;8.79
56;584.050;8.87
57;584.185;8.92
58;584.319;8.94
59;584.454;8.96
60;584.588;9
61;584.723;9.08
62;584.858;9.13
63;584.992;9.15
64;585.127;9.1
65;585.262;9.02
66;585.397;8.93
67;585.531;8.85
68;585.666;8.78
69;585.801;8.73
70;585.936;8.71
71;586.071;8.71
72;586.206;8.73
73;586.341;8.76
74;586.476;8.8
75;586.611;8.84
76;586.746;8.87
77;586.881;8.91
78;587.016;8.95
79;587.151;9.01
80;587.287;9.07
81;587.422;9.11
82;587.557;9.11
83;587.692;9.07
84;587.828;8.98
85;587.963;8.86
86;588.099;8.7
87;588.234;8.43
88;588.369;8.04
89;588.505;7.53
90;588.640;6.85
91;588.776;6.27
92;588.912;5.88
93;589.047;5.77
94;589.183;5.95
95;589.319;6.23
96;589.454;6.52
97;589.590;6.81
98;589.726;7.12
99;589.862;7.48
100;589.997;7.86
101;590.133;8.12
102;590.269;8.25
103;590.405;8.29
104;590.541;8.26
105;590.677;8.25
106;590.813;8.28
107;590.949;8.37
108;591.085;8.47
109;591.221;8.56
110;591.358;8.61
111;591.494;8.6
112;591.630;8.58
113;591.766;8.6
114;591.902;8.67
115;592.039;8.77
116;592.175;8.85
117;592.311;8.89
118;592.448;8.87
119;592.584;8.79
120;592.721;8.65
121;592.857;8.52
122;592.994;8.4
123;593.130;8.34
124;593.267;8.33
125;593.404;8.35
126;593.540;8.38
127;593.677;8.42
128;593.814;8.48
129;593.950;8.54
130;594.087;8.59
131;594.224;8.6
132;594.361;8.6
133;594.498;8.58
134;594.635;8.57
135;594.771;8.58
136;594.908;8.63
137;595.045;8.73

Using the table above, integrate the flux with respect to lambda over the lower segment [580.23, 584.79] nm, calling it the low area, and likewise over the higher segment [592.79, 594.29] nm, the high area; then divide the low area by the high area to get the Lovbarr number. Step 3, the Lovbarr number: 3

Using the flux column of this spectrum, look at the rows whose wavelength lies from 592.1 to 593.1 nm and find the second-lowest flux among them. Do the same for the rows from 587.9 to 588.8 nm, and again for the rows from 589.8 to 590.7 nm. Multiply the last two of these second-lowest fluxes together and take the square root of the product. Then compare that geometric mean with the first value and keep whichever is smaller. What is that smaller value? 7.3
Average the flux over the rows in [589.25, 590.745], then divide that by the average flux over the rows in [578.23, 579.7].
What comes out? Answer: 0.91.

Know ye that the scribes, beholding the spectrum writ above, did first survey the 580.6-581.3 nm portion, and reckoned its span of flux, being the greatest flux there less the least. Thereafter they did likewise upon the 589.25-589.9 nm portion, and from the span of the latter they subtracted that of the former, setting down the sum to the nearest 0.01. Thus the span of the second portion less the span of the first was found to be 0.80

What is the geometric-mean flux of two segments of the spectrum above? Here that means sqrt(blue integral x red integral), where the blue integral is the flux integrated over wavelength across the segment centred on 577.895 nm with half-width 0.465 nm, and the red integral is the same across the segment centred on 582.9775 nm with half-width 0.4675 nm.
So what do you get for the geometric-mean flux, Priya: 8.2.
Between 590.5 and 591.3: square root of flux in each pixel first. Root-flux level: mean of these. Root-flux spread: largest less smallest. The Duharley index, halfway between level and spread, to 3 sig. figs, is 1.47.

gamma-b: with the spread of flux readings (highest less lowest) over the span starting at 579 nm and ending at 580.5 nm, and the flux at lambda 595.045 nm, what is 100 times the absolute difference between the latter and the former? 813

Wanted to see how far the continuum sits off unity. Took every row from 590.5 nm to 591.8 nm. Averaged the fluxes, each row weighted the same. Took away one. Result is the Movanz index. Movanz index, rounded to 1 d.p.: 7.5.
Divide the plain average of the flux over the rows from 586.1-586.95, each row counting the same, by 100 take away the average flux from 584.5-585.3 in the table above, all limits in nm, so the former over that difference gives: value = 0.0970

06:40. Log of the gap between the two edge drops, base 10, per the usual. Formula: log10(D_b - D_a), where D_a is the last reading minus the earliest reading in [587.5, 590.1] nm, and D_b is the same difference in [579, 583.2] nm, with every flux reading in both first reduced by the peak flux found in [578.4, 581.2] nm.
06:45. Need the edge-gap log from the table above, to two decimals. 0.31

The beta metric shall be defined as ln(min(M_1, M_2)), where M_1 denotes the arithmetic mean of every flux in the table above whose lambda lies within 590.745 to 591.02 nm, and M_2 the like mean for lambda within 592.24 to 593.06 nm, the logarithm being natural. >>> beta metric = 2.12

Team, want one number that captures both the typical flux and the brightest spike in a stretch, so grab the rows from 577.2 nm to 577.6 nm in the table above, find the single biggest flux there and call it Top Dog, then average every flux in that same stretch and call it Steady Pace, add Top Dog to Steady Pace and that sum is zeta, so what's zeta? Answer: 18.0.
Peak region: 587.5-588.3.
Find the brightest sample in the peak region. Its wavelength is 587.557 nm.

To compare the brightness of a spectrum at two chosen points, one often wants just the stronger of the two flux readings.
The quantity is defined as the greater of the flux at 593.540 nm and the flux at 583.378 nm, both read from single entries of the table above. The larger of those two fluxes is 8.94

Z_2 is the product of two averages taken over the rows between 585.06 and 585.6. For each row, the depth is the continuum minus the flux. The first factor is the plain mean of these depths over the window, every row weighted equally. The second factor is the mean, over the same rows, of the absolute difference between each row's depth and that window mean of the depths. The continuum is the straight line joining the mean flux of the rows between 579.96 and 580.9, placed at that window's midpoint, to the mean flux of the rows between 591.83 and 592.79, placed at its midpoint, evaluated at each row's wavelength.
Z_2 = -0.03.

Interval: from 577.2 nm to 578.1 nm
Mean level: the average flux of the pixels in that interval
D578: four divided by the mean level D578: 0.45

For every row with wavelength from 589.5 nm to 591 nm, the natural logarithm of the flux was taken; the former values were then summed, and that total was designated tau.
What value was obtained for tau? 23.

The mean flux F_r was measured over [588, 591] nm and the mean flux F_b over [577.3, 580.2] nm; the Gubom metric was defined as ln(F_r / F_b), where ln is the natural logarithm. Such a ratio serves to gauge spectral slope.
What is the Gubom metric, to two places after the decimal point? -0.14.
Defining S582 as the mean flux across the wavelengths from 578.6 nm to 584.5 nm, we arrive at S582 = 8.6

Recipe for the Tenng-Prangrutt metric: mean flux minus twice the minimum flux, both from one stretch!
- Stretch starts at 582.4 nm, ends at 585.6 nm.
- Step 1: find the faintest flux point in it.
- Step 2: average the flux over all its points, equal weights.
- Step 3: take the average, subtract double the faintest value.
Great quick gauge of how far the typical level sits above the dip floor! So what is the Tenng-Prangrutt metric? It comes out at -8.2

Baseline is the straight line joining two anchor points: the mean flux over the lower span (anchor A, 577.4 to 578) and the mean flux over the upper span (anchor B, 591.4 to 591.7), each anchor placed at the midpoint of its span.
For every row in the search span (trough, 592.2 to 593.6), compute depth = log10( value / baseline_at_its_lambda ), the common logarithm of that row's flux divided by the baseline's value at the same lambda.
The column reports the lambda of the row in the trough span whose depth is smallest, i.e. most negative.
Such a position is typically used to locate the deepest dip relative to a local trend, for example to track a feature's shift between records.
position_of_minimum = 593.267 nm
